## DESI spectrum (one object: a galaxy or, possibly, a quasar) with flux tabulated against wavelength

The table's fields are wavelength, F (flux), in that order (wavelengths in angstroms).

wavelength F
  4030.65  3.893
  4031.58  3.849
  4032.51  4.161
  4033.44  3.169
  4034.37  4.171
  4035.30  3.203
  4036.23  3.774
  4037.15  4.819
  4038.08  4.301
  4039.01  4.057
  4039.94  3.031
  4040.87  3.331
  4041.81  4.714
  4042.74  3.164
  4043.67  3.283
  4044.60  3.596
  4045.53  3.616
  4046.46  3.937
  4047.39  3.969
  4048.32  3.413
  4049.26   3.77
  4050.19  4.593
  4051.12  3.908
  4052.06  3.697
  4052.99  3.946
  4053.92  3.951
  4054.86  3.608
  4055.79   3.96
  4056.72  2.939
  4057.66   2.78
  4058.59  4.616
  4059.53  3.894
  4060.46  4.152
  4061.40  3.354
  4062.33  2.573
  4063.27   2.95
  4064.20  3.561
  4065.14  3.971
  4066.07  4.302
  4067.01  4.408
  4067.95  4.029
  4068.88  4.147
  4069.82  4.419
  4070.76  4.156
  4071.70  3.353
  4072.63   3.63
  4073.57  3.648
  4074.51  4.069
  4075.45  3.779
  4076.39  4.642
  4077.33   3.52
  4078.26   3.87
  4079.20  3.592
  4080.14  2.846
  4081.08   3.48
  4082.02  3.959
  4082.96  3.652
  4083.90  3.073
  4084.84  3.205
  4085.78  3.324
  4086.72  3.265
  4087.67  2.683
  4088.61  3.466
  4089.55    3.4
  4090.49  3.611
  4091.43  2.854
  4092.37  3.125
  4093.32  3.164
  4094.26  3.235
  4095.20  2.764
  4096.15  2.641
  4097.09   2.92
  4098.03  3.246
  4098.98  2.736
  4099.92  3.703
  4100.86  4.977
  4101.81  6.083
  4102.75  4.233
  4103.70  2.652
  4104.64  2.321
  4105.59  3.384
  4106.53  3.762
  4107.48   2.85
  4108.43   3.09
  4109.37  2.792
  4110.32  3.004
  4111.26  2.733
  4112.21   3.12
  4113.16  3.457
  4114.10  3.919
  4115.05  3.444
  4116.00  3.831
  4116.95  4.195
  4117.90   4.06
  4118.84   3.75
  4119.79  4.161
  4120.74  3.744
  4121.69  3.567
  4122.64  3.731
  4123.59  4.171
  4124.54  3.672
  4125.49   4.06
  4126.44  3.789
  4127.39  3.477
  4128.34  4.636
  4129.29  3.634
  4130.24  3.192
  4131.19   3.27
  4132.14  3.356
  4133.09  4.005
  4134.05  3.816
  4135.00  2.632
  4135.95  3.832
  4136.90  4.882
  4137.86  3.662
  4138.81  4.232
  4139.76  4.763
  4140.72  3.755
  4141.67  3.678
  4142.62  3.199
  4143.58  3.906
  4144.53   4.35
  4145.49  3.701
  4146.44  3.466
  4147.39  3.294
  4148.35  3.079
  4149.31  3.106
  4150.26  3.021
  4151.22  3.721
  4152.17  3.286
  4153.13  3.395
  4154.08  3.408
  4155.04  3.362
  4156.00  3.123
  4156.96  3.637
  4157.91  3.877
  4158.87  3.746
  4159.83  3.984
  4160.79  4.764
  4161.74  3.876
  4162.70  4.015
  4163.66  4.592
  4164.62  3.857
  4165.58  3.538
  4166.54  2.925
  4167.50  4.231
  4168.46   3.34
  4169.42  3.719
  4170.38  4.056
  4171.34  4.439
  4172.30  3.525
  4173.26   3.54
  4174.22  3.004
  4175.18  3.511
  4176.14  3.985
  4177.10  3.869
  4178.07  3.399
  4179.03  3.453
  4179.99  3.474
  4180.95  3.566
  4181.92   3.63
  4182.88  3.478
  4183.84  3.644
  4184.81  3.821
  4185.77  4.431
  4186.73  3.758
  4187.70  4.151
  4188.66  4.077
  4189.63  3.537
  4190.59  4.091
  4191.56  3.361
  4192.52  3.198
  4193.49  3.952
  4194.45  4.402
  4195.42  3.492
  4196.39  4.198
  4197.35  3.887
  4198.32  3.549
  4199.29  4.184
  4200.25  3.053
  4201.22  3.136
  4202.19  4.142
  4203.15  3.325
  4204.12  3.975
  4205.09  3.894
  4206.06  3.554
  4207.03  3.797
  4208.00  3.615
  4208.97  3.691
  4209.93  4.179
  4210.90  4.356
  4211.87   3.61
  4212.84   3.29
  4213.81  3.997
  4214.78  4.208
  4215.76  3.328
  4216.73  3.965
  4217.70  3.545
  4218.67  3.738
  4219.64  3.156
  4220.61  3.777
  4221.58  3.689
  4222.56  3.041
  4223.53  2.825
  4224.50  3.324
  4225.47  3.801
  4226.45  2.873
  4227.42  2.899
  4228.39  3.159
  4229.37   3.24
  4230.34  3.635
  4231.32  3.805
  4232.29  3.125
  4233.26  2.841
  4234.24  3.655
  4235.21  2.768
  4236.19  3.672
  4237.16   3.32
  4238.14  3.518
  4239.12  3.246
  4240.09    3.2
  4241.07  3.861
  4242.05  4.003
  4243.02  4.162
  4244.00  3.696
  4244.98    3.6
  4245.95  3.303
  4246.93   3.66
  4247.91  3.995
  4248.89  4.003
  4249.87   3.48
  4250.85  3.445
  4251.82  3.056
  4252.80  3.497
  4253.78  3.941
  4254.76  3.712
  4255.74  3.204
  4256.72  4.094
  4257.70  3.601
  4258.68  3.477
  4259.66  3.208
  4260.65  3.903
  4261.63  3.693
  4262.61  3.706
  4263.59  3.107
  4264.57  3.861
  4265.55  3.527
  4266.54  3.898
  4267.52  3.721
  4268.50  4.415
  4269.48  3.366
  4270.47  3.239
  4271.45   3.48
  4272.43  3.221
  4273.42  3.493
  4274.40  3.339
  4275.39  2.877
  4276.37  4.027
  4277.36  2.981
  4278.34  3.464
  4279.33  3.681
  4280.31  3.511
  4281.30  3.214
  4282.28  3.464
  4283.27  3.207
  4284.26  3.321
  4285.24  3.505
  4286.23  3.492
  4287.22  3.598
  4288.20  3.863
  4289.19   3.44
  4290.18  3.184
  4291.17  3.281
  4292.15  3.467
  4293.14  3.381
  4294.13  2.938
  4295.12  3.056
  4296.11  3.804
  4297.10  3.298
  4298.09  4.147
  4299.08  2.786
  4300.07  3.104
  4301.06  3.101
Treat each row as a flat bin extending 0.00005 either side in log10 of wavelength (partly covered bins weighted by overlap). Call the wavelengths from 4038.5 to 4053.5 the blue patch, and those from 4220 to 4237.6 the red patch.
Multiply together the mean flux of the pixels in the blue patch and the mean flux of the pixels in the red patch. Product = 12.4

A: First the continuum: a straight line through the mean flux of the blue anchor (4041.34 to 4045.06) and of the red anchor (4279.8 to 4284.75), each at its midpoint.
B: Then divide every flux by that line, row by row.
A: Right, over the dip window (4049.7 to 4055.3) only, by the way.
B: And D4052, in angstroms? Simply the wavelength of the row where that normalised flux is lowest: 4054.86 angstroms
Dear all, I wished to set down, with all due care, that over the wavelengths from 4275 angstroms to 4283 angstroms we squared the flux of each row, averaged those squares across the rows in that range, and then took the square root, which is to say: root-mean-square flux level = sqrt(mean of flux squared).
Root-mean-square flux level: 3.4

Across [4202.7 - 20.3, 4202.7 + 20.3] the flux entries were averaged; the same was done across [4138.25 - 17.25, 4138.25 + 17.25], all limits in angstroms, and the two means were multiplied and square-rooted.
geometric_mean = 3.71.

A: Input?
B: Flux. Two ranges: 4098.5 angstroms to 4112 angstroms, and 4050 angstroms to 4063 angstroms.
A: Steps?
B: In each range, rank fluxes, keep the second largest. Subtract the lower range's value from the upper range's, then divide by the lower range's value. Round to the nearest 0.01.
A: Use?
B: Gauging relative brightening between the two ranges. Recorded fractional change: 0.08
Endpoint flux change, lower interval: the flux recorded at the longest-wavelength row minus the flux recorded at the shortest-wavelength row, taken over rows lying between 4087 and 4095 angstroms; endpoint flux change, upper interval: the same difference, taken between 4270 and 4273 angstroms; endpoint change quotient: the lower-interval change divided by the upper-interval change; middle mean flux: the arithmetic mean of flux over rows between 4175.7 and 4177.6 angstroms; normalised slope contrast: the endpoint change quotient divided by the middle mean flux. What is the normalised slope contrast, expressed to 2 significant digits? -7.8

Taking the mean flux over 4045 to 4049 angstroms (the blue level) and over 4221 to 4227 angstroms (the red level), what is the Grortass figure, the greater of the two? 3.7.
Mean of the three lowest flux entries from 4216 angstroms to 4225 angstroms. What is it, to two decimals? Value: 3.01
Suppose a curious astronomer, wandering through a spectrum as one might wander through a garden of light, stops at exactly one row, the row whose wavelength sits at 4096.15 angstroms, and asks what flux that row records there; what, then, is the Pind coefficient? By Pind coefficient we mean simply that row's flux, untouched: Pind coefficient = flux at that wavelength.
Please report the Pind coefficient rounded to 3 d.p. 2.641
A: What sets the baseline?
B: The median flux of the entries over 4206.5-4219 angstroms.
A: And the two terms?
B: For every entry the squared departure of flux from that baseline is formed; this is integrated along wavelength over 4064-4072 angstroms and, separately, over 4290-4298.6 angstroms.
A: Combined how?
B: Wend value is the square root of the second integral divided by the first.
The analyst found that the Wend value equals 1.1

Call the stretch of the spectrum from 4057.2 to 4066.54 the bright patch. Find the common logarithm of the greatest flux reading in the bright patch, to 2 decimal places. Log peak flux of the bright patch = 0.66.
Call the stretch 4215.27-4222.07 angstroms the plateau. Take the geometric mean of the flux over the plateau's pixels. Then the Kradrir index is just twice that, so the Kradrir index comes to 7.18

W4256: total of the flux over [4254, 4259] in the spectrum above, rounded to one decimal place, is 18.1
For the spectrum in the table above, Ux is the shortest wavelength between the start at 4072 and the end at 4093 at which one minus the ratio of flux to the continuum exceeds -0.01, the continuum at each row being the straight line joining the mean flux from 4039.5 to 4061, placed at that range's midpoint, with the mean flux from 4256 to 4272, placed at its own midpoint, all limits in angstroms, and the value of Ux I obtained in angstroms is 4072.63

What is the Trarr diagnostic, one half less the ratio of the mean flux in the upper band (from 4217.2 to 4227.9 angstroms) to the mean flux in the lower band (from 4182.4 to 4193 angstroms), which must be -0.38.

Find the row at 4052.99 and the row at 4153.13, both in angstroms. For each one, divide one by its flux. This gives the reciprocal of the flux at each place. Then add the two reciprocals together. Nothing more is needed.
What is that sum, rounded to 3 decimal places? 0.548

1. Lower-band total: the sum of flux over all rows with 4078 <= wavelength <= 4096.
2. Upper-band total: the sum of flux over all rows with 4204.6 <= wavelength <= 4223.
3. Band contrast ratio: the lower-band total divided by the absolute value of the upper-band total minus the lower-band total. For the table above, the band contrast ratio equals 8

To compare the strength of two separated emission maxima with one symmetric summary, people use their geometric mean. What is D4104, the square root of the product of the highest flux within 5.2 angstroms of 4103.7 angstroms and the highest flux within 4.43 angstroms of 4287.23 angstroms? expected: 4.8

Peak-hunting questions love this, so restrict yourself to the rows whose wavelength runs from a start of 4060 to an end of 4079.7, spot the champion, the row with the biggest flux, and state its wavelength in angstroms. 4076.39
